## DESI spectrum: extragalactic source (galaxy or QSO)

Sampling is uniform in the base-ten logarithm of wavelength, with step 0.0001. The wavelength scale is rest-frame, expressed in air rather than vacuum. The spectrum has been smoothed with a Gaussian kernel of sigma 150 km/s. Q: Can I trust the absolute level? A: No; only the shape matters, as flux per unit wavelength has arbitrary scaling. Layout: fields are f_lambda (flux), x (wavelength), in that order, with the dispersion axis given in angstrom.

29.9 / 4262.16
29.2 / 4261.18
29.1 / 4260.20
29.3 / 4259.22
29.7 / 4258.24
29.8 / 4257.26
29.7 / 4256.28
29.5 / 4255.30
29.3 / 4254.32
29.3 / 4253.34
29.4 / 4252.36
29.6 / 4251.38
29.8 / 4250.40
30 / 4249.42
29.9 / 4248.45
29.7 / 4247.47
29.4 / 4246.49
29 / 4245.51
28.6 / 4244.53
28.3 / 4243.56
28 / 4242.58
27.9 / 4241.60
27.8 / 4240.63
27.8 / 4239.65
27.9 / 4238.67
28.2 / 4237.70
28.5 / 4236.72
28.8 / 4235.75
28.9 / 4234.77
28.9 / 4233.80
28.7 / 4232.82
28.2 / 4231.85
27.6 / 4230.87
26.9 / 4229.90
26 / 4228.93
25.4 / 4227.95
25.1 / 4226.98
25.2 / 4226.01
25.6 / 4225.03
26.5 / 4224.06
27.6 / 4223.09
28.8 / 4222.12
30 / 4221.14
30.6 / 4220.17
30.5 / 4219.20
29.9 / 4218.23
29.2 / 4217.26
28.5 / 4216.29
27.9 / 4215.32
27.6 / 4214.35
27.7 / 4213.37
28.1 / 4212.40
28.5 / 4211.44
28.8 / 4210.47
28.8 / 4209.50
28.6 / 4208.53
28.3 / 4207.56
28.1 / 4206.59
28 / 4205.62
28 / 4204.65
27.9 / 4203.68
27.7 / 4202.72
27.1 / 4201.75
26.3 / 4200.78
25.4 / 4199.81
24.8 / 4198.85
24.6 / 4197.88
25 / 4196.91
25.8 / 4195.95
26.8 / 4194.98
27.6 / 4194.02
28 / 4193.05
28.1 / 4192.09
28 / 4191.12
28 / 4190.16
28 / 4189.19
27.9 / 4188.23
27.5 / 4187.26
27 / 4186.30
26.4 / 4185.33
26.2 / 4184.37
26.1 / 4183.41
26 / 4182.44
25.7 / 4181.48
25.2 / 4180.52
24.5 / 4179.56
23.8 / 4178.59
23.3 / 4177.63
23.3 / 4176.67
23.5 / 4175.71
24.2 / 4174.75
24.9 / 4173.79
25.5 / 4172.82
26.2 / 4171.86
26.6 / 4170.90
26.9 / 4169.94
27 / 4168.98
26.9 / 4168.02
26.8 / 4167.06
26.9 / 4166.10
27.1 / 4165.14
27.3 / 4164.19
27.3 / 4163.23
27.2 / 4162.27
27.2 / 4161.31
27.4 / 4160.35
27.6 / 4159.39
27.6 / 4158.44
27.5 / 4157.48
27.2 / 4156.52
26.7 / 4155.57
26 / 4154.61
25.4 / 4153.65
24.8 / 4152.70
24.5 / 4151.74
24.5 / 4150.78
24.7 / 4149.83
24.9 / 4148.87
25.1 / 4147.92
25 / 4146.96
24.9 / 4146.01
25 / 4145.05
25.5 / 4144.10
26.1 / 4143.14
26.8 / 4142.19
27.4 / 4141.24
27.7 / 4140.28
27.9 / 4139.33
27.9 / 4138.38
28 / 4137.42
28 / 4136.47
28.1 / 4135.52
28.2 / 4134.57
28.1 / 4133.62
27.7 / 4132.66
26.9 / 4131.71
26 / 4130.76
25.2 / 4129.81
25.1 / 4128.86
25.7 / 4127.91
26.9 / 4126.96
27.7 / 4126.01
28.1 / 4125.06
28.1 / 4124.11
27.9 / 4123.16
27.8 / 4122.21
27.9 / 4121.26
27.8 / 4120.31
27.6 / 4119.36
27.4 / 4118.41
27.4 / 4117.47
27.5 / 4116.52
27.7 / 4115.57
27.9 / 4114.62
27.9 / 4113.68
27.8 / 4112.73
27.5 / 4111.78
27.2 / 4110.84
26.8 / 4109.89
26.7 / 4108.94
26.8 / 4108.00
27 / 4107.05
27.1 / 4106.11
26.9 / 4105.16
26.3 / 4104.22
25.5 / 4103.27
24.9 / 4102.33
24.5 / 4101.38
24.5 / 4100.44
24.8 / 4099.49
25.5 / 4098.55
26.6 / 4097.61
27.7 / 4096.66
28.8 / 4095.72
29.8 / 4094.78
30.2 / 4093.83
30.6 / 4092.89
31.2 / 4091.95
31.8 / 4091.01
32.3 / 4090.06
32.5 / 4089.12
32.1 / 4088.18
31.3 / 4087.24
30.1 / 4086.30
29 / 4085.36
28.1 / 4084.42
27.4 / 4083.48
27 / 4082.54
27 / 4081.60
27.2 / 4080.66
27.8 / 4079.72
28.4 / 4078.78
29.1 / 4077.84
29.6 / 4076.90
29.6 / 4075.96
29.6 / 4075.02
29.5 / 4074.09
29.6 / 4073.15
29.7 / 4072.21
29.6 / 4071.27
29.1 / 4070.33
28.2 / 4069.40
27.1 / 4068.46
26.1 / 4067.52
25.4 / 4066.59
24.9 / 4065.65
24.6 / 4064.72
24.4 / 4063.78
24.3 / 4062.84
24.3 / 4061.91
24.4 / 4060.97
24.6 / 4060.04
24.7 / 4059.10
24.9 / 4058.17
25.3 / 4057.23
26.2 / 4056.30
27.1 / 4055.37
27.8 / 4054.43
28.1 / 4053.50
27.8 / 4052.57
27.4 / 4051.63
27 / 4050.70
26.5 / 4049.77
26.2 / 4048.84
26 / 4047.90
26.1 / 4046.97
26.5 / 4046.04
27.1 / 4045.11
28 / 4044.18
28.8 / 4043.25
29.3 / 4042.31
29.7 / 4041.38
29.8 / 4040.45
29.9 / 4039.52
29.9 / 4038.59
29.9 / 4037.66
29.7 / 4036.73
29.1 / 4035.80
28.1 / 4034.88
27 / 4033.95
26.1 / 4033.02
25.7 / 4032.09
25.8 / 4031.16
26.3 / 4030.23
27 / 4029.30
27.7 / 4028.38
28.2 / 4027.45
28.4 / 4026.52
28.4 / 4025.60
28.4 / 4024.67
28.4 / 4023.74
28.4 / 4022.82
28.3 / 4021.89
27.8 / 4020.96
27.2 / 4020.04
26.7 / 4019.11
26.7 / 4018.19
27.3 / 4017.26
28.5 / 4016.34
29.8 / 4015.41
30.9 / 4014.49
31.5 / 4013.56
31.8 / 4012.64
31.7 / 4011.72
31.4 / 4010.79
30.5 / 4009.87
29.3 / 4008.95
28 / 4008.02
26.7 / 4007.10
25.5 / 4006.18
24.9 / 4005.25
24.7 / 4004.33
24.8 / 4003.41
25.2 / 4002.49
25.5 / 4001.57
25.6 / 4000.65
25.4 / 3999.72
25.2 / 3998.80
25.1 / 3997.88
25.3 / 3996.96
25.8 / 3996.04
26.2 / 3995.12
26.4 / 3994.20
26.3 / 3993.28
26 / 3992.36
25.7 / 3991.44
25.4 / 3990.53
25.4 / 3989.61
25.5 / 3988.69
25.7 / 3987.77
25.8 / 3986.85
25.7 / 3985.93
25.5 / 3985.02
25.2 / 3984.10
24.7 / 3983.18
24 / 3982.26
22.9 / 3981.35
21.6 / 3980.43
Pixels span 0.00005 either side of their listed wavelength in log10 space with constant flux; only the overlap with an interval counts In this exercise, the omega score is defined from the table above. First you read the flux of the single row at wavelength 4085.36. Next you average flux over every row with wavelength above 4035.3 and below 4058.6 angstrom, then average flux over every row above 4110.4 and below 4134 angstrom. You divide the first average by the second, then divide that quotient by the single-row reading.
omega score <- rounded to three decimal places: 0.035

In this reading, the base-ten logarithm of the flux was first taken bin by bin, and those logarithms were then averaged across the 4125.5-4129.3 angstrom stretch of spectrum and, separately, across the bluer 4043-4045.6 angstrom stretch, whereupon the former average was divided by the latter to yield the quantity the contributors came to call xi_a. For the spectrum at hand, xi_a 0.98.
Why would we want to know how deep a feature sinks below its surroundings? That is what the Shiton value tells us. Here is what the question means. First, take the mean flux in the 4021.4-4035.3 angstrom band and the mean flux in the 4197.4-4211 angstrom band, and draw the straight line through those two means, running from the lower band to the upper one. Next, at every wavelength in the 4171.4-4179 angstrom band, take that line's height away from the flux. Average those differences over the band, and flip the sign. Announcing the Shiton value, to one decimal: 3.0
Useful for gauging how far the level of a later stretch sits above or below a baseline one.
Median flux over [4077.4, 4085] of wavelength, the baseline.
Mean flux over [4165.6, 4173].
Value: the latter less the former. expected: -1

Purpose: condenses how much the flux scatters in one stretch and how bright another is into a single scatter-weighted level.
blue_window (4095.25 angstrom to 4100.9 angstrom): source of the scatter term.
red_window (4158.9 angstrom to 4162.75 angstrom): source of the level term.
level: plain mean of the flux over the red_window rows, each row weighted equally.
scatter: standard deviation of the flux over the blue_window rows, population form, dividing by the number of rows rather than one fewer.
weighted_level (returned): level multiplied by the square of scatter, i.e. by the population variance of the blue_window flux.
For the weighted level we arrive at 66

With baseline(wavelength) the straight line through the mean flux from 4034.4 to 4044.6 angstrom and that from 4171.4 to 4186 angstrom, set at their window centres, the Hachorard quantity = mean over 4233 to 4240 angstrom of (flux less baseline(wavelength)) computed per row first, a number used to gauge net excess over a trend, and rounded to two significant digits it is 5.2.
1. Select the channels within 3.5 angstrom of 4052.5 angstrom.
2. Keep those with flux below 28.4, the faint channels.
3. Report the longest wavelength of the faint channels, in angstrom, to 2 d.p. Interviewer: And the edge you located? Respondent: 4055.37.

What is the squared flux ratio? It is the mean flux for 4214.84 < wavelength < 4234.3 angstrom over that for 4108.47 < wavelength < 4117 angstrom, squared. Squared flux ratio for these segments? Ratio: 1.03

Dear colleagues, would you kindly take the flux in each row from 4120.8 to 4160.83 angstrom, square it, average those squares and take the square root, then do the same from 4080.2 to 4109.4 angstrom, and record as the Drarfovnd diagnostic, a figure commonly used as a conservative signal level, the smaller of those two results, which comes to 26.7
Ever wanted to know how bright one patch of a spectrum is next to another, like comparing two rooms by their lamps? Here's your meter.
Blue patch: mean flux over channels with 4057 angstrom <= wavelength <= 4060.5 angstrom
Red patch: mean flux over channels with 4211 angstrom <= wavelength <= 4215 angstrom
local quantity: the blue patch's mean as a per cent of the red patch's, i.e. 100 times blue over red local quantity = 89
